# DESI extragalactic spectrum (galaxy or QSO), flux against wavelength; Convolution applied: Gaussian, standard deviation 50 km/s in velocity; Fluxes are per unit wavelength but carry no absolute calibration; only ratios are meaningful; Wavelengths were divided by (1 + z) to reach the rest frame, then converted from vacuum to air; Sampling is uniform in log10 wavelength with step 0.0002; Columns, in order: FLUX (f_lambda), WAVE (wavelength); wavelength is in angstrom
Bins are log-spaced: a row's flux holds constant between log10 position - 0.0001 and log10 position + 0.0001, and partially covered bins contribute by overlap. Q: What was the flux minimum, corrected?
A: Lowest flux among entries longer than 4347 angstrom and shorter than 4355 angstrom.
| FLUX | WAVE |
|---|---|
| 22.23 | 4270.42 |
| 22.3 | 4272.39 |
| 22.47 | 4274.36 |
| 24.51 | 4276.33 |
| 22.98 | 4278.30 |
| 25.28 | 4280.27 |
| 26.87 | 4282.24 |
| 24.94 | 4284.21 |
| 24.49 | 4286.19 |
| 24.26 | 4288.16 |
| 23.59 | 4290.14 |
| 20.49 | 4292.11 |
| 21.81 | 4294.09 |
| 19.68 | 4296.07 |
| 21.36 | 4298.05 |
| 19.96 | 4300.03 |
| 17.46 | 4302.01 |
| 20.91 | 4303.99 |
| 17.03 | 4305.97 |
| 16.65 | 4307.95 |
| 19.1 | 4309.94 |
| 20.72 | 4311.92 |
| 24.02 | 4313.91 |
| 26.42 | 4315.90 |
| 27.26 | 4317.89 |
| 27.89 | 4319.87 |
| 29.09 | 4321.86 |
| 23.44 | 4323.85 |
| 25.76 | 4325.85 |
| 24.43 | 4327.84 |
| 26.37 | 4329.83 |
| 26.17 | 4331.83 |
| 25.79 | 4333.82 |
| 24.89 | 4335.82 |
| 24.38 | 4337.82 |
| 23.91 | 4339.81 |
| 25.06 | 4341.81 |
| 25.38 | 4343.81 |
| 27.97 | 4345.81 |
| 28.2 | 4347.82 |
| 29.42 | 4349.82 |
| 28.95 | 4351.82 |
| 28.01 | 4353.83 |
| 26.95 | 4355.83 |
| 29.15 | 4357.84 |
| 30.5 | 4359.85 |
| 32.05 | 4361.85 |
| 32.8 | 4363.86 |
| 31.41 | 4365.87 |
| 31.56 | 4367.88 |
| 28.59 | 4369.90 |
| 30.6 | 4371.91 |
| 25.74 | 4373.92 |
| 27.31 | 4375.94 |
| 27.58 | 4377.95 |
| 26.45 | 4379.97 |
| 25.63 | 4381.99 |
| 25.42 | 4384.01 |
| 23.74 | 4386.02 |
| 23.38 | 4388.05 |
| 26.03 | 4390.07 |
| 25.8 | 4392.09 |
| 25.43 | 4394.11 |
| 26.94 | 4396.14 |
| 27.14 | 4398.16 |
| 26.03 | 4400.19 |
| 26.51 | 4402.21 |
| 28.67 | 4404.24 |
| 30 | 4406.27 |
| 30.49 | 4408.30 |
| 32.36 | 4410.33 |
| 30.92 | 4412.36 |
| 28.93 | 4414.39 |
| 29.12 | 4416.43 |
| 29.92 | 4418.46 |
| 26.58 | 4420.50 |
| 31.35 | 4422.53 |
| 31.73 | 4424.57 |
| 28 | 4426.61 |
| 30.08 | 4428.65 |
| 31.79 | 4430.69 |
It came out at 28.01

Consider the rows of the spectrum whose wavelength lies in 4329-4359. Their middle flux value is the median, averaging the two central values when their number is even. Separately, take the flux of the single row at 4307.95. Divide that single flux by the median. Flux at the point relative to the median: 0.63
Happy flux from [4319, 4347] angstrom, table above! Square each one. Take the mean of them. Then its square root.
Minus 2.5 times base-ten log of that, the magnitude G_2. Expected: -3.53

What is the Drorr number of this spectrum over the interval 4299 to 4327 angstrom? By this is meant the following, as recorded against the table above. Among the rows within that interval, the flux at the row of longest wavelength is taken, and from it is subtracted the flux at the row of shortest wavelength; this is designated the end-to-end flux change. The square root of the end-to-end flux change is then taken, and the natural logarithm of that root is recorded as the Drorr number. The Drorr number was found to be 0.88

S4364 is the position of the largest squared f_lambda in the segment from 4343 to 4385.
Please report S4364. 4363.86 angstrom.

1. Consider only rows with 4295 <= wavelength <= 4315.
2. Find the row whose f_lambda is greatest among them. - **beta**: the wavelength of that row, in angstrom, 4313.91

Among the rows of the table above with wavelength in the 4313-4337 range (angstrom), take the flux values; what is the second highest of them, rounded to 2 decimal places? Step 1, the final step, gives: 27.89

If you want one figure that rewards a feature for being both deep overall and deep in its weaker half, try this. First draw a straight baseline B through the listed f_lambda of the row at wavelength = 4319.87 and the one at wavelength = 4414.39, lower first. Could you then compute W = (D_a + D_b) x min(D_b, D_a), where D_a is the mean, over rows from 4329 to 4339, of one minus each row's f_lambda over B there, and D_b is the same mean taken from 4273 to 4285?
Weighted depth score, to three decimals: 0.018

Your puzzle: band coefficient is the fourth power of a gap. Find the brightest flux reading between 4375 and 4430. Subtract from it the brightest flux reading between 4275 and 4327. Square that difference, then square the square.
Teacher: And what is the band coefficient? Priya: 114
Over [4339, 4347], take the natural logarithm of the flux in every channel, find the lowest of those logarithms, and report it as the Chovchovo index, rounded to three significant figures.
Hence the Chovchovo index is 3.17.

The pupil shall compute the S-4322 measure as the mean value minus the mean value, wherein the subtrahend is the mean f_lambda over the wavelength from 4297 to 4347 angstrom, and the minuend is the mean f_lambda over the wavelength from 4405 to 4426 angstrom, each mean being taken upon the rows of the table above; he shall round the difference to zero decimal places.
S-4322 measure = 6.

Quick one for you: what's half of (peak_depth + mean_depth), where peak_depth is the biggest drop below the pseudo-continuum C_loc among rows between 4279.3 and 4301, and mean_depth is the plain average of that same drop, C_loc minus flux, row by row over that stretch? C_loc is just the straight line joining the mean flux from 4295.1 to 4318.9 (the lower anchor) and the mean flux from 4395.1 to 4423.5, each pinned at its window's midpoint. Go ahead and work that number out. -1.5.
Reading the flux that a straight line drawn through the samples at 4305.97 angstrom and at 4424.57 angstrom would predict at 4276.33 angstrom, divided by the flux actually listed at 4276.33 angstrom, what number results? 0.54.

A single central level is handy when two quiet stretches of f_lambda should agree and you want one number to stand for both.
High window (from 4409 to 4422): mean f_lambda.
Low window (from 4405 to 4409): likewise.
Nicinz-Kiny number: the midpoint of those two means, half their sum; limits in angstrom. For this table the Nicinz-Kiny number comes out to 29.9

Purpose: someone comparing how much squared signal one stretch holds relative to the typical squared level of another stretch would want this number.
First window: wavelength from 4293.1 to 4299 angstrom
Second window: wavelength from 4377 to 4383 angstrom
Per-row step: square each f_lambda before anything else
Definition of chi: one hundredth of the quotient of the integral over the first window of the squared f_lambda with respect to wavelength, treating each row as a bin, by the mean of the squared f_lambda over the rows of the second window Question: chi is 0.037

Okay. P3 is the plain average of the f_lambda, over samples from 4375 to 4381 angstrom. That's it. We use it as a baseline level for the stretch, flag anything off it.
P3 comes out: 27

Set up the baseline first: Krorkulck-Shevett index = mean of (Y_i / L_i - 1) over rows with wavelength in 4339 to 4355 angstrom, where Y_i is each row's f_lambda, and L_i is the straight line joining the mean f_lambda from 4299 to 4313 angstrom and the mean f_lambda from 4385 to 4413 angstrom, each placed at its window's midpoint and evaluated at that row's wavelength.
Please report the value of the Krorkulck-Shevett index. 0.200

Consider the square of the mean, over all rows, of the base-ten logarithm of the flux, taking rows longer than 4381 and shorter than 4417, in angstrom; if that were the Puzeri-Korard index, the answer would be 2.06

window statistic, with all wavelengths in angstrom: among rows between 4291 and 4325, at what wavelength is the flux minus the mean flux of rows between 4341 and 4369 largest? 4321.86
